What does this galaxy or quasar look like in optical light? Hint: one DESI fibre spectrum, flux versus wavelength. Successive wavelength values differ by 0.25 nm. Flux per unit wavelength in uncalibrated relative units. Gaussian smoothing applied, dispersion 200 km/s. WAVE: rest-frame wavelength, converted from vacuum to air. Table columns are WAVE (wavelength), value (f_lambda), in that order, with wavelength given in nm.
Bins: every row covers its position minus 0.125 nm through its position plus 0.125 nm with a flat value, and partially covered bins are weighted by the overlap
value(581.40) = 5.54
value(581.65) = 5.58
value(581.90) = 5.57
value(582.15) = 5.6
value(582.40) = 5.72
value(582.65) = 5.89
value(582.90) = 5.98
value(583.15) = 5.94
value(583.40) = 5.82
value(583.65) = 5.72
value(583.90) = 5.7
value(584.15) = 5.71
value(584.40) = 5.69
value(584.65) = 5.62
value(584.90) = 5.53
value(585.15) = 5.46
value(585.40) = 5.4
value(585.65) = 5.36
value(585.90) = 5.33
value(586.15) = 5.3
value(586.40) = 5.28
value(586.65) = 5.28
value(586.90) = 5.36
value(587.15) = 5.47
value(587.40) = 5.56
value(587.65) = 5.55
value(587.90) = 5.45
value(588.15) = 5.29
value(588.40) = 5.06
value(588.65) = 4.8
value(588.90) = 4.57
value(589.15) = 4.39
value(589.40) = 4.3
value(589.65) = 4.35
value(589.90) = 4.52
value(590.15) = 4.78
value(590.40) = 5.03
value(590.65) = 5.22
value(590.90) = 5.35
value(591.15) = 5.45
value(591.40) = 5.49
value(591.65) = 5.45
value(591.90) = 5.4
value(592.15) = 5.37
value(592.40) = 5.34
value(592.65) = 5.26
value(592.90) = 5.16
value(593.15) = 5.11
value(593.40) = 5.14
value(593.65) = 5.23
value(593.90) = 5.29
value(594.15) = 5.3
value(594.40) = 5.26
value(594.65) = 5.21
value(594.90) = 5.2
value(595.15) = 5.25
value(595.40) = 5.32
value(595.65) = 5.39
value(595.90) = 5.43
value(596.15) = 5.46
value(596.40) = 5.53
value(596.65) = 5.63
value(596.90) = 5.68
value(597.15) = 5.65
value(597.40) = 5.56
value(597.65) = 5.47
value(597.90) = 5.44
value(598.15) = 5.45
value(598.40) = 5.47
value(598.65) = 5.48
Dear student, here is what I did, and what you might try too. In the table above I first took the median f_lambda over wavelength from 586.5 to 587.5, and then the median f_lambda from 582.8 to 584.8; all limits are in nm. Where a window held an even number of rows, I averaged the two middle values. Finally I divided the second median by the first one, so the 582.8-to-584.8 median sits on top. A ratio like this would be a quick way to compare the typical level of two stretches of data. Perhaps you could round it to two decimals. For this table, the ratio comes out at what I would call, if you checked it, 1.06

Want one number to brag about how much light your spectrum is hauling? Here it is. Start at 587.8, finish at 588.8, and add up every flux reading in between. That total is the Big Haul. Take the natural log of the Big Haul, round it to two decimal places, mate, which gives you 3.03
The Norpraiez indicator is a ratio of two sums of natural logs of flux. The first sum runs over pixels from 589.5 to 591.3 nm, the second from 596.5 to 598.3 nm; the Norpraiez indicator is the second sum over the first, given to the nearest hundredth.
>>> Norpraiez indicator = 1.07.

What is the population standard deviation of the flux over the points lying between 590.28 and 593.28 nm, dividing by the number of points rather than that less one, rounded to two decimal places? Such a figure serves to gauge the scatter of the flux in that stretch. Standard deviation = 0.14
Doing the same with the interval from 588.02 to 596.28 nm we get 0.34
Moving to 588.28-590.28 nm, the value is 0.25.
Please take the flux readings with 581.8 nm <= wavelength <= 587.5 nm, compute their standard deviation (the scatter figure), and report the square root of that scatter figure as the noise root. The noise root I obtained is 0.46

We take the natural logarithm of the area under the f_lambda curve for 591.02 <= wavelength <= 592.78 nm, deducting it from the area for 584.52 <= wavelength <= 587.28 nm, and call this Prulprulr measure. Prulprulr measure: 13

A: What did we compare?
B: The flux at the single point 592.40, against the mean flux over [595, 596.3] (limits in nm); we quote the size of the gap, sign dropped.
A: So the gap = 0.03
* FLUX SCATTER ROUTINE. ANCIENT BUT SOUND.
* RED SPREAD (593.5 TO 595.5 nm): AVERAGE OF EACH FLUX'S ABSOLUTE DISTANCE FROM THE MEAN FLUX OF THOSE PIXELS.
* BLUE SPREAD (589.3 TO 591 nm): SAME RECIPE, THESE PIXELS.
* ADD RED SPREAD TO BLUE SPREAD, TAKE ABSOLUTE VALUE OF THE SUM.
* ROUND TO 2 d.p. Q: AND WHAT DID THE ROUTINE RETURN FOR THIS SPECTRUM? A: 0.38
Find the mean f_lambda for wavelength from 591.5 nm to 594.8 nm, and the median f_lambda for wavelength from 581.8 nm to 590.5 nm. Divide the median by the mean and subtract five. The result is -3.97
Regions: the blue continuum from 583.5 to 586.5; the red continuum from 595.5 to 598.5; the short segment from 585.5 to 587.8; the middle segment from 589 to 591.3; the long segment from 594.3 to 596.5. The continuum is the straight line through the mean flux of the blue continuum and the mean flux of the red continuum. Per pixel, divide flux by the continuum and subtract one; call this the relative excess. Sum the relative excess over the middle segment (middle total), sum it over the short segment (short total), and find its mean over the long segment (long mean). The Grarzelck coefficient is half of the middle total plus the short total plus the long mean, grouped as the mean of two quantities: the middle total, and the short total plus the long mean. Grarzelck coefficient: -0.68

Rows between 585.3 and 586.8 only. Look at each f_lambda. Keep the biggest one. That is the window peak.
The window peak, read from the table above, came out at 5.4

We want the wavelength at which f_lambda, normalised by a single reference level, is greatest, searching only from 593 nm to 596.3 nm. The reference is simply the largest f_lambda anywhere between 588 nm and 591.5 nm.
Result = 596.15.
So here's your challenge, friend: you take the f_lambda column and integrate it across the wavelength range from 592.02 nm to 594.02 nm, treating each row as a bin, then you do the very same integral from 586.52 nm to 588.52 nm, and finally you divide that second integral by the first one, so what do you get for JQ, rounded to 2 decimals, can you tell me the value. 1.03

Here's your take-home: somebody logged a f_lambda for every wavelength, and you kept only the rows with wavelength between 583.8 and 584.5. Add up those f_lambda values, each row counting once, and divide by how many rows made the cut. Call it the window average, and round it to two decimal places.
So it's 5.70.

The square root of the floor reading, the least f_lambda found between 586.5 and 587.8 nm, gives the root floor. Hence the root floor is 2.30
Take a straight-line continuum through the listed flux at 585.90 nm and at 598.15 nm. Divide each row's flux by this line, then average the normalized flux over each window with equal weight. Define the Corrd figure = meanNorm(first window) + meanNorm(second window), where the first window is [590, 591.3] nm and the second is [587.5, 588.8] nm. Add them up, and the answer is 1.94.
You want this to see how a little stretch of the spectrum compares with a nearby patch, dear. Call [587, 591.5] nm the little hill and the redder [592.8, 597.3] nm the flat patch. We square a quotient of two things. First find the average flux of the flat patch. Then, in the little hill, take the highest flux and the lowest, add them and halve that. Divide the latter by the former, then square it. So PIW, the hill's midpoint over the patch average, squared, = 0.85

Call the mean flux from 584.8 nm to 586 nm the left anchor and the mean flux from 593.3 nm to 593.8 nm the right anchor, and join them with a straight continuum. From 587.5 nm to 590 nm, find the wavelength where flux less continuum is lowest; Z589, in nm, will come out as 589.40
